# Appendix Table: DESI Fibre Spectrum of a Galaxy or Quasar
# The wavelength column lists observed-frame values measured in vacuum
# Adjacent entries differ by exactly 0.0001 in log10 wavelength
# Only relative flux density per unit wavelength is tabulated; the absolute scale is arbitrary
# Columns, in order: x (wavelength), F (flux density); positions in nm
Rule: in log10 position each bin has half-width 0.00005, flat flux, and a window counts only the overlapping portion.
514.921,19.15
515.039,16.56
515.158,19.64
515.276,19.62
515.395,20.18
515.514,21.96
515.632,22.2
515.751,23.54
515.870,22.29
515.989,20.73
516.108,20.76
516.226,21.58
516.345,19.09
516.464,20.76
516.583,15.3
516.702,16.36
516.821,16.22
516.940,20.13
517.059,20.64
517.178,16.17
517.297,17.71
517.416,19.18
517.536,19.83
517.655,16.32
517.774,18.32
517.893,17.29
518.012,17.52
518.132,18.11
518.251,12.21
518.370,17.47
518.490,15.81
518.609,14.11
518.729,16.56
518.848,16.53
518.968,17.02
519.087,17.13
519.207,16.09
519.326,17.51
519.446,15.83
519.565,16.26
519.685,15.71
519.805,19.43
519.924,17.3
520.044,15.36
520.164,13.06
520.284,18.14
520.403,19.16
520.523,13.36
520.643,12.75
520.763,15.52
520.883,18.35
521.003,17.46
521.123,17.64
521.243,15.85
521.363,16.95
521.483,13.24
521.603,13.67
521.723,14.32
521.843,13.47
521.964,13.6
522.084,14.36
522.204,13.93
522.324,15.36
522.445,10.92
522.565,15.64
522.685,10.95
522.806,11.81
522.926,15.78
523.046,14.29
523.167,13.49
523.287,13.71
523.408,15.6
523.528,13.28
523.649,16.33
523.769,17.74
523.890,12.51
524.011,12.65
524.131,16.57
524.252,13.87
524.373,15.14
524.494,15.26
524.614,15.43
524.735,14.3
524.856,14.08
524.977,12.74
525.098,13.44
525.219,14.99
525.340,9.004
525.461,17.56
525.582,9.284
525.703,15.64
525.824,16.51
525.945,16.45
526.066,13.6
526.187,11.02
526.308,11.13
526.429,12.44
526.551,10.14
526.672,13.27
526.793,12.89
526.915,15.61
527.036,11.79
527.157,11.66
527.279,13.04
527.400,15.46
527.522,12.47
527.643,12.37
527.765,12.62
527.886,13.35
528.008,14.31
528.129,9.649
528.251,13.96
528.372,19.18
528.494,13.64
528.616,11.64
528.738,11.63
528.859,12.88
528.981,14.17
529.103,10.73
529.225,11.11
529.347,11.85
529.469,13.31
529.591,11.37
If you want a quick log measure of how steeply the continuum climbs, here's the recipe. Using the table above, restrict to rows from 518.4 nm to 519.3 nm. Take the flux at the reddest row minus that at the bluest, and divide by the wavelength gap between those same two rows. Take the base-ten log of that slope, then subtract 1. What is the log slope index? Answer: -1.4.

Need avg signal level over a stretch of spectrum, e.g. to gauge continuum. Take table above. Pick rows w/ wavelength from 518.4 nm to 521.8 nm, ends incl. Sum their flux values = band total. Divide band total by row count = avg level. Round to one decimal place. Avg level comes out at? 16.1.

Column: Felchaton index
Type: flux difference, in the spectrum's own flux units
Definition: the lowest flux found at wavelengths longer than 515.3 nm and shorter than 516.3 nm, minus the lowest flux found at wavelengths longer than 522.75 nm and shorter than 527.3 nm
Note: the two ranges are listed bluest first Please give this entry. 11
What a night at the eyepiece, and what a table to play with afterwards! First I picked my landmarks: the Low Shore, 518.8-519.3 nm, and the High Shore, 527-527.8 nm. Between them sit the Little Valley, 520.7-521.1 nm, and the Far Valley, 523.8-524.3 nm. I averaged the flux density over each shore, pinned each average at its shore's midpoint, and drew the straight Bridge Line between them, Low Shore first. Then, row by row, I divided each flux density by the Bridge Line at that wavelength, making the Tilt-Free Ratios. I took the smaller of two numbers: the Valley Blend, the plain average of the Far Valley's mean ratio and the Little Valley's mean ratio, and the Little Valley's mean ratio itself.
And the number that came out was 1.03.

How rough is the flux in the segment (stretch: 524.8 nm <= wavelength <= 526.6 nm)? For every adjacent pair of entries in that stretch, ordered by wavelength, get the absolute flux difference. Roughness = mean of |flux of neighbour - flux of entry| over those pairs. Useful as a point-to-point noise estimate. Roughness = 3.06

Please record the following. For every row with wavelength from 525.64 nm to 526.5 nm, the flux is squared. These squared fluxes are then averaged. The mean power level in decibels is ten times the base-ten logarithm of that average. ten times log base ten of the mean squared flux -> 22.9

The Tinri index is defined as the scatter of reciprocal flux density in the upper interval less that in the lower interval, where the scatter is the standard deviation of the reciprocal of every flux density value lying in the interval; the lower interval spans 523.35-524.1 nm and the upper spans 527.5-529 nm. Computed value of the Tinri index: 0.002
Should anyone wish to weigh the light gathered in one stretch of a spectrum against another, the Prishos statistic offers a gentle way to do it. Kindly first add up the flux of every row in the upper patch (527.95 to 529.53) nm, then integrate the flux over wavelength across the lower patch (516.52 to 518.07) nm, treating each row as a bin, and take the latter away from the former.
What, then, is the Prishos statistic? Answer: 141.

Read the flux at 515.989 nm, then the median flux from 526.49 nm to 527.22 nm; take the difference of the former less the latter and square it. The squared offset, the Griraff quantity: 70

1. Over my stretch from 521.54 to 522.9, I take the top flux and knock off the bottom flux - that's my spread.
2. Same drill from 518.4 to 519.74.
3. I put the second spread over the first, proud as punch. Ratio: 0.72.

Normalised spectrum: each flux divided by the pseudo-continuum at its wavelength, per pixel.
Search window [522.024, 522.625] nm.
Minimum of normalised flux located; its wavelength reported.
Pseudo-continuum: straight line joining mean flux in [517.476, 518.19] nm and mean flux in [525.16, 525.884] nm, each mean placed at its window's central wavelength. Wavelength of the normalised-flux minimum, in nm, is 522.445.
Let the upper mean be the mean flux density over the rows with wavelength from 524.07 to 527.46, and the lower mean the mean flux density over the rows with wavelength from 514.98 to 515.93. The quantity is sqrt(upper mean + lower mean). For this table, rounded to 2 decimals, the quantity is 5.87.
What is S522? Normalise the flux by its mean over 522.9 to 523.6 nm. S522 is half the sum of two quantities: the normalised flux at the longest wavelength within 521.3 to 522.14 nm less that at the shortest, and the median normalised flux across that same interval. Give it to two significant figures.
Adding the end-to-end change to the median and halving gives 0.39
